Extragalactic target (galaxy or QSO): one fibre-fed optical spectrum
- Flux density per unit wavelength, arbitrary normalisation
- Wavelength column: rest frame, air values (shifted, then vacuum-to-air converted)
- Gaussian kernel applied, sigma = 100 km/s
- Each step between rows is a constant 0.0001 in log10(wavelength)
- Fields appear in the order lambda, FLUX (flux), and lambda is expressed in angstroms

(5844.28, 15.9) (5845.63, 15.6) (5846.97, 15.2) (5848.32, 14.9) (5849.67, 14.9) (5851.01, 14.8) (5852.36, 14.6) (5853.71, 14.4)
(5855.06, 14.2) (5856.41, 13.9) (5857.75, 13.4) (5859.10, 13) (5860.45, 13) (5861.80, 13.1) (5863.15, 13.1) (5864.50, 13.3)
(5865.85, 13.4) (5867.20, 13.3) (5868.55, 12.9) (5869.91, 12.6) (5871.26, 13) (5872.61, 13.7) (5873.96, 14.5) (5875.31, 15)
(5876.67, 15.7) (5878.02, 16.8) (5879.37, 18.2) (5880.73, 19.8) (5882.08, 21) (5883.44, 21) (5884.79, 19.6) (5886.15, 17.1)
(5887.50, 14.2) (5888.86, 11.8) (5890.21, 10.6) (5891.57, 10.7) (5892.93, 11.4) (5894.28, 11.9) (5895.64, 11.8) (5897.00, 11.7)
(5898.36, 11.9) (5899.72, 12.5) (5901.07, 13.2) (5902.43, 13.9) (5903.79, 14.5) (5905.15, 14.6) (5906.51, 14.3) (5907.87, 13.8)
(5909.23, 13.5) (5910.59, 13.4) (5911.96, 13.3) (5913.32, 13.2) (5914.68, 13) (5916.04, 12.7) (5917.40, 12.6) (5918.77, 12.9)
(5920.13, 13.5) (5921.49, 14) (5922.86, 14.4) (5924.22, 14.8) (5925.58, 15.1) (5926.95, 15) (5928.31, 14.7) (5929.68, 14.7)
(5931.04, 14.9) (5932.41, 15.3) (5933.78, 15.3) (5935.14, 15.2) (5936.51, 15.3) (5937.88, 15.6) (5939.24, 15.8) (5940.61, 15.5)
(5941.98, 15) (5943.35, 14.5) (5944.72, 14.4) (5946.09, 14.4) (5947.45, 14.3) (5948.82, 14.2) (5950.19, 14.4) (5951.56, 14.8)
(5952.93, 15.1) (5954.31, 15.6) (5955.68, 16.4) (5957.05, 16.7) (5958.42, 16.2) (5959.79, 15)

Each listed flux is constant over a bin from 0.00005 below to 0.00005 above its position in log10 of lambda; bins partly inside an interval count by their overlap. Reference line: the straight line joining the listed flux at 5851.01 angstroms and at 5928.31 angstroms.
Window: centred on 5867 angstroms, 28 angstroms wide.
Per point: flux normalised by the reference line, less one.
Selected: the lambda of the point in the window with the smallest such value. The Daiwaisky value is 5869.91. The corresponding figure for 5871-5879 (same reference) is 5871.26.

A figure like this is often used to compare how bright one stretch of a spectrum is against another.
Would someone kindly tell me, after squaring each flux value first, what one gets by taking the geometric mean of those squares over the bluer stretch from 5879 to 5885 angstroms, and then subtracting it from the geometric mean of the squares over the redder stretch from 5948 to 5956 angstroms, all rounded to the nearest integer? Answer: -169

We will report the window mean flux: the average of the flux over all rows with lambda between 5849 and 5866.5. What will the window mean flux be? 13.8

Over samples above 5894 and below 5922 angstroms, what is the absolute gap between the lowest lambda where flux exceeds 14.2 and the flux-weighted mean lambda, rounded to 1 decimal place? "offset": 4.3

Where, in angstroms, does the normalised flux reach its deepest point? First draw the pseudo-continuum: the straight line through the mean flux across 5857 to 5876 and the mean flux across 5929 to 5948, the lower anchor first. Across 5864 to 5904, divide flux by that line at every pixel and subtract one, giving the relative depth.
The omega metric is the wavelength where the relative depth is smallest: 5890.21 angstroms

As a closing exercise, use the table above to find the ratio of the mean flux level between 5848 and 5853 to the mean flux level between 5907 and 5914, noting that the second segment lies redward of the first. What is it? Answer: 1.10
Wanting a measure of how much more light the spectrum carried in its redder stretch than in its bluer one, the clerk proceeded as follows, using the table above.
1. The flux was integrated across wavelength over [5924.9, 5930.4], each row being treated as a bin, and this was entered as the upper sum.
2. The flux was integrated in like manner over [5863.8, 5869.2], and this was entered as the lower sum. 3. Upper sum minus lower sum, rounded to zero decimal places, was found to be 10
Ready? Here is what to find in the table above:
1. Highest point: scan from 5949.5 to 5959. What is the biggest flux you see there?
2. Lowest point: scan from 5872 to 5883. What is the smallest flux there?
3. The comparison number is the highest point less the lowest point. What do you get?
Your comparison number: 3.0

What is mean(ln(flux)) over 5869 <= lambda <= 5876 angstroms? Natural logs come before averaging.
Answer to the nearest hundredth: 2.62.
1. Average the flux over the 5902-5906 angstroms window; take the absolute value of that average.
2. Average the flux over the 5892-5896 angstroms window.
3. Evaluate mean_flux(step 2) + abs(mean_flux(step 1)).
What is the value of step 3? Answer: 26.0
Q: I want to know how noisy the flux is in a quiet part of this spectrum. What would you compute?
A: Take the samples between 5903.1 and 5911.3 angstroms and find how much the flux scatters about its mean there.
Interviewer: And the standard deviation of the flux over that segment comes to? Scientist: 0.5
